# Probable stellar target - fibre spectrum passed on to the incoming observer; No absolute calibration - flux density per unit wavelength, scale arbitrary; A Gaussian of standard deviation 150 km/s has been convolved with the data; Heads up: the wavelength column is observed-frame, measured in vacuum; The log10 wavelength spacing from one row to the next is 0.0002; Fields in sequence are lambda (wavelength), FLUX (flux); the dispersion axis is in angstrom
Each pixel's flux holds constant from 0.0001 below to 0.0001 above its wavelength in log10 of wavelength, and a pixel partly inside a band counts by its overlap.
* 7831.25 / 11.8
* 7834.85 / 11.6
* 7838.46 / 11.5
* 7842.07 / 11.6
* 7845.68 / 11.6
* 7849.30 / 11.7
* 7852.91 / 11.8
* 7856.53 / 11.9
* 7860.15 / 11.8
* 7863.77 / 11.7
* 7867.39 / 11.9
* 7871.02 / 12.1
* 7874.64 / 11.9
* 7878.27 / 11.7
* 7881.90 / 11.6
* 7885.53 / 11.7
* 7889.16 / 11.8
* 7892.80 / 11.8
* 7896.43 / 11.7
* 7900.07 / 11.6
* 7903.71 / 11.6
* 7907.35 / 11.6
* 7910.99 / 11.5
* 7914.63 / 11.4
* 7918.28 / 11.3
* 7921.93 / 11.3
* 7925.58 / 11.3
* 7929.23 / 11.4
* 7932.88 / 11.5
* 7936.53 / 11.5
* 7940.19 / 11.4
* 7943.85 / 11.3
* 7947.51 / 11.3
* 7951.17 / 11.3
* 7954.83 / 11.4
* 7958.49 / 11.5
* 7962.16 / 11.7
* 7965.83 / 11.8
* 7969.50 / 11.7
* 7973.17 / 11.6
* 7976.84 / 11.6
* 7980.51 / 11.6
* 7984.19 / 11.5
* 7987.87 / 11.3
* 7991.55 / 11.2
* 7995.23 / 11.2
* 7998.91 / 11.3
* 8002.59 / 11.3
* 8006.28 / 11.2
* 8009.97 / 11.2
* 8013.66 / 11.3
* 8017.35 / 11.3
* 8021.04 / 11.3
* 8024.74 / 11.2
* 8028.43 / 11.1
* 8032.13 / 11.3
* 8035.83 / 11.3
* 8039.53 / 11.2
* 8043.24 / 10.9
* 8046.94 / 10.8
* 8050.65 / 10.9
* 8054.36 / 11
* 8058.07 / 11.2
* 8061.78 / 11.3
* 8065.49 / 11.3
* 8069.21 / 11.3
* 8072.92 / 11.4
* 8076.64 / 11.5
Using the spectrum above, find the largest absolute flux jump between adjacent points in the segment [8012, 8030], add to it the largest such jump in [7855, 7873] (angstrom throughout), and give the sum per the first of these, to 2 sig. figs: 3.0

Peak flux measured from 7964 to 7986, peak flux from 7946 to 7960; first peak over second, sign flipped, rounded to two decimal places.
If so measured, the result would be -1.03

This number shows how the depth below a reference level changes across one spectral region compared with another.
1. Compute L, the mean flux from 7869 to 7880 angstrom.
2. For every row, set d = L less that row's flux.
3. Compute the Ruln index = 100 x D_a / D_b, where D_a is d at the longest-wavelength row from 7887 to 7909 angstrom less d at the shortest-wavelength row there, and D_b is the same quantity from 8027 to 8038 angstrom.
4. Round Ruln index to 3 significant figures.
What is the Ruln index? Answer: -100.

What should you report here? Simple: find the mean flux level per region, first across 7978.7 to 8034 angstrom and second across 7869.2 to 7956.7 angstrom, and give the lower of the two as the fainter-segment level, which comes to 11.29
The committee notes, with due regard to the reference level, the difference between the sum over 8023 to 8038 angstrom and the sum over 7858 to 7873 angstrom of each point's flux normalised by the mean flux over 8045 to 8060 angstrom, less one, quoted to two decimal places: -0.24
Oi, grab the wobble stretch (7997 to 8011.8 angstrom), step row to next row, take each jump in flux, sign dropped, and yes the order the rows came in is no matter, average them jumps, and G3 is 0.033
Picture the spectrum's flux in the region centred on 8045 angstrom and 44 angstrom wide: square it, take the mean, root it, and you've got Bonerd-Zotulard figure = 11.1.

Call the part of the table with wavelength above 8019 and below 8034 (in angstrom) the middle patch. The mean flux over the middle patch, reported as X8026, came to 11.2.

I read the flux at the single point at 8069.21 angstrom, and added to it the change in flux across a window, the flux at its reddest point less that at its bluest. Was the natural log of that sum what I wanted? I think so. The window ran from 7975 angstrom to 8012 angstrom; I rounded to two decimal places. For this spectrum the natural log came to 2.39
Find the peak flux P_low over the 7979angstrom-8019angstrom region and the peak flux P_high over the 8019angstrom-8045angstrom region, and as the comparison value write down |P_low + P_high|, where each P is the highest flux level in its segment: 22.9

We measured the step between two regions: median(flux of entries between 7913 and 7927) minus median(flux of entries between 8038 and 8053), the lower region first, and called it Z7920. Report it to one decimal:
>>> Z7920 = 0.4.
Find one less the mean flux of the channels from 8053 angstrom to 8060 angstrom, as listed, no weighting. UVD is -10.1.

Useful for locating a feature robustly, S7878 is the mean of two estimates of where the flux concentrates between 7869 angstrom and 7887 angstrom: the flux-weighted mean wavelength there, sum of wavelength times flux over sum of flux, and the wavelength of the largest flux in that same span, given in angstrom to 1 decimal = 7874.6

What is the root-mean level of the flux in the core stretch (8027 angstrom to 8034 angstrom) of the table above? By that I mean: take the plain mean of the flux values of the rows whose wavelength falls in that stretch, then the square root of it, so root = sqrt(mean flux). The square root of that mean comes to 3.35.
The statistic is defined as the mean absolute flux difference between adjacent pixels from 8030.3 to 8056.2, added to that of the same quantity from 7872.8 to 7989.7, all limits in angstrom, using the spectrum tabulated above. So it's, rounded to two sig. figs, 0.19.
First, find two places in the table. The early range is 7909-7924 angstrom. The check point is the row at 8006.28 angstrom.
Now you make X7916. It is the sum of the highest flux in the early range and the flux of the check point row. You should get 22.7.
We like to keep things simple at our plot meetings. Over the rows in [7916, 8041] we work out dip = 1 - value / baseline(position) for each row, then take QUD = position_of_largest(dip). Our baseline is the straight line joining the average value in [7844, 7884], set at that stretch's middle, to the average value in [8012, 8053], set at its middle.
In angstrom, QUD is 7918.28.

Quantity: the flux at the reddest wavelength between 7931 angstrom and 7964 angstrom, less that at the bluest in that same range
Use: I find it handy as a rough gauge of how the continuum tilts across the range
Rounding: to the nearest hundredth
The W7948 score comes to 0.20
